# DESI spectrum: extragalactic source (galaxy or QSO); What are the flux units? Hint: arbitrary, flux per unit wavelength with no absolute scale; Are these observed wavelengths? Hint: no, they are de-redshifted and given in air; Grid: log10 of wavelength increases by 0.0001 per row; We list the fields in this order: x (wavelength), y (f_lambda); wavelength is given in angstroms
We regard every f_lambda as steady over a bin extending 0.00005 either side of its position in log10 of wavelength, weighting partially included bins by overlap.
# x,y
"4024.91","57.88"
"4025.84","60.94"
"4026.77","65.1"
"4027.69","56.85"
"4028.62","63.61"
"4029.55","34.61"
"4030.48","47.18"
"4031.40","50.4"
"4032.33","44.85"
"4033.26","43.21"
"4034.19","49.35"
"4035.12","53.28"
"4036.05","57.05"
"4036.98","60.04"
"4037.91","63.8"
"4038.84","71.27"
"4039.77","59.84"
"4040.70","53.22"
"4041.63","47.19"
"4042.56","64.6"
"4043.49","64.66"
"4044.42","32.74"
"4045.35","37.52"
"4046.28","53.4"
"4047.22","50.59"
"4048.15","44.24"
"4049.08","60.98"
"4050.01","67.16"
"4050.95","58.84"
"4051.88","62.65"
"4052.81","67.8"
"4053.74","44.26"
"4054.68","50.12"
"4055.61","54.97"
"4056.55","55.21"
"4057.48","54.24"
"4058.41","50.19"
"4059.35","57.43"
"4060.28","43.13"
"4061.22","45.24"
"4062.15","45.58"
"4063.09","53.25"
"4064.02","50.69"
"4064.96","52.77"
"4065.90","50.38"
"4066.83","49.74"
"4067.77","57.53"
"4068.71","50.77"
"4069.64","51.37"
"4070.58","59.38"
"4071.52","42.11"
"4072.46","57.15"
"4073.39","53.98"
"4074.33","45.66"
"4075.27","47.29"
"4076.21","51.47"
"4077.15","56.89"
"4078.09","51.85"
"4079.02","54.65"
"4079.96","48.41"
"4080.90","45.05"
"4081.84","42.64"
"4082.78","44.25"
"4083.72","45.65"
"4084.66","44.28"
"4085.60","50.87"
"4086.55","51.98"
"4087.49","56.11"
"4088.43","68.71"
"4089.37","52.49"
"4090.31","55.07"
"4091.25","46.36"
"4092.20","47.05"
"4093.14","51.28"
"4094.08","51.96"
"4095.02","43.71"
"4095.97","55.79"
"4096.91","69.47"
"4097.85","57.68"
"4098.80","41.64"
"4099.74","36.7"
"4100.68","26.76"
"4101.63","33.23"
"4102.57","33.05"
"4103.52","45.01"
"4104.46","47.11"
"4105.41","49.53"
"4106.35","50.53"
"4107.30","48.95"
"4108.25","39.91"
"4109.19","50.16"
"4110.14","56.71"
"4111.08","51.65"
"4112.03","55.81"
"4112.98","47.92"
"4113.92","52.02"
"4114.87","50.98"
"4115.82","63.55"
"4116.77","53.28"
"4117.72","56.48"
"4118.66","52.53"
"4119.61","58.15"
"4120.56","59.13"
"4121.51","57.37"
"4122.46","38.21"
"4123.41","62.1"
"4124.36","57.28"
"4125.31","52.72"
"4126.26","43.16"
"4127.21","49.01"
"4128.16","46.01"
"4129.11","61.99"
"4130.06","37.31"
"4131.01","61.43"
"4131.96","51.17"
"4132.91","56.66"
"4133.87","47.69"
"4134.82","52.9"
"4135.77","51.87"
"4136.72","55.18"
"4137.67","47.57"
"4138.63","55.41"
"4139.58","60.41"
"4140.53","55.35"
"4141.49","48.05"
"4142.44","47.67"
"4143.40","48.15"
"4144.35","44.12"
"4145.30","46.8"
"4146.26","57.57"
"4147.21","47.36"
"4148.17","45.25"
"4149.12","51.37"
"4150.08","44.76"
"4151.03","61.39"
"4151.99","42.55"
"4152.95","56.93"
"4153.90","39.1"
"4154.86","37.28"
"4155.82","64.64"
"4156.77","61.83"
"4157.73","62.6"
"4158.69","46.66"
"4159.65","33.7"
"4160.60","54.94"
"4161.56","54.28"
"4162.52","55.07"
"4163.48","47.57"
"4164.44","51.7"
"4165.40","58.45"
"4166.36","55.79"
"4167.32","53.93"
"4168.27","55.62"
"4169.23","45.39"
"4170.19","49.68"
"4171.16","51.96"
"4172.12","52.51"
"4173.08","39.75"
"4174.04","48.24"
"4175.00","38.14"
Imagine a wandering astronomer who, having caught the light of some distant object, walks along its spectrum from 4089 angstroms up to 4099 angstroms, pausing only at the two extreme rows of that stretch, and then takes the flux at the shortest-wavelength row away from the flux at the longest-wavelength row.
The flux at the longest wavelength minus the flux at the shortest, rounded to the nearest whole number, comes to -11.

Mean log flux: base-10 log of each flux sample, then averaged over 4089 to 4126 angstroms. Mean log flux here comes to 1.69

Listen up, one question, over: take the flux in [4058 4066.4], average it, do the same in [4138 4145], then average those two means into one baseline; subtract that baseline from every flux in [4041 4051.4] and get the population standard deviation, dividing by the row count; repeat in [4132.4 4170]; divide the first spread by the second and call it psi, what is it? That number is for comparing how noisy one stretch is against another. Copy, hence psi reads 1.6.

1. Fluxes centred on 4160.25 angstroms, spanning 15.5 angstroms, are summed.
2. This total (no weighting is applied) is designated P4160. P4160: 834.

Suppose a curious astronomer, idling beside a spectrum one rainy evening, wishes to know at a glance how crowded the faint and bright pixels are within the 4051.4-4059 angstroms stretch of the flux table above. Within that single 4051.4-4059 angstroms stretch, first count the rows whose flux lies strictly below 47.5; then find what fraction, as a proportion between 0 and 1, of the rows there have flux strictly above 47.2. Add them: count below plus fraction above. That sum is 1.9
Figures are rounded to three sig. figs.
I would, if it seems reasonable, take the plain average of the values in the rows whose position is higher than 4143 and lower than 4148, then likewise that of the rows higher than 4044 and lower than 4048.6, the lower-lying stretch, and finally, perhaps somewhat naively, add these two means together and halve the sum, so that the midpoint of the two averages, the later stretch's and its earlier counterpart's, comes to 46.2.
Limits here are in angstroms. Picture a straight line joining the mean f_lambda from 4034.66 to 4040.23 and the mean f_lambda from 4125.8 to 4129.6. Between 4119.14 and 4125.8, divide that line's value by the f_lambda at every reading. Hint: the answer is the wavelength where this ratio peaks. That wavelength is 4122.46 angstroms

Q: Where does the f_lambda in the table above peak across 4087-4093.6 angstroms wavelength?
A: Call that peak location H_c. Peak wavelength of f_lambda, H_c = 4088.43 angstroms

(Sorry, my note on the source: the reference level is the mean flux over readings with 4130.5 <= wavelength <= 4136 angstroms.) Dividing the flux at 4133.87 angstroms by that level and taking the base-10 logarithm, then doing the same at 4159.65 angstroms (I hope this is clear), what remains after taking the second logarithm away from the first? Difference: 0.15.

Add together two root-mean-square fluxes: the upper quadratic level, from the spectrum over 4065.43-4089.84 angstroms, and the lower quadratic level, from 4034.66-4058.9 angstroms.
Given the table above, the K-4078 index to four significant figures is 107.6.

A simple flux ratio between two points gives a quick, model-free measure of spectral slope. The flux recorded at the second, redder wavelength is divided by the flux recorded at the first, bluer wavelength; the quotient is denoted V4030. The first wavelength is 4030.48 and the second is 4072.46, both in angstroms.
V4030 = 1.21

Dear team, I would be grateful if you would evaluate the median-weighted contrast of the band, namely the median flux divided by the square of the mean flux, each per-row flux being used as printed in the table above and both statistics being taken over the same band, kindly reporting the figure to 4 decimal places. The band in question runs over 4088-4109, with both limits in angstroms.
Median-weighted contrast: 0.0210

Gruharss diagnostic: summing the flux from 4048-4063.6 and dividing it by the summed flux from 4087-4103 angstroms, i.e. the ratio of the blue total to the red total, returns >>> 1.11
